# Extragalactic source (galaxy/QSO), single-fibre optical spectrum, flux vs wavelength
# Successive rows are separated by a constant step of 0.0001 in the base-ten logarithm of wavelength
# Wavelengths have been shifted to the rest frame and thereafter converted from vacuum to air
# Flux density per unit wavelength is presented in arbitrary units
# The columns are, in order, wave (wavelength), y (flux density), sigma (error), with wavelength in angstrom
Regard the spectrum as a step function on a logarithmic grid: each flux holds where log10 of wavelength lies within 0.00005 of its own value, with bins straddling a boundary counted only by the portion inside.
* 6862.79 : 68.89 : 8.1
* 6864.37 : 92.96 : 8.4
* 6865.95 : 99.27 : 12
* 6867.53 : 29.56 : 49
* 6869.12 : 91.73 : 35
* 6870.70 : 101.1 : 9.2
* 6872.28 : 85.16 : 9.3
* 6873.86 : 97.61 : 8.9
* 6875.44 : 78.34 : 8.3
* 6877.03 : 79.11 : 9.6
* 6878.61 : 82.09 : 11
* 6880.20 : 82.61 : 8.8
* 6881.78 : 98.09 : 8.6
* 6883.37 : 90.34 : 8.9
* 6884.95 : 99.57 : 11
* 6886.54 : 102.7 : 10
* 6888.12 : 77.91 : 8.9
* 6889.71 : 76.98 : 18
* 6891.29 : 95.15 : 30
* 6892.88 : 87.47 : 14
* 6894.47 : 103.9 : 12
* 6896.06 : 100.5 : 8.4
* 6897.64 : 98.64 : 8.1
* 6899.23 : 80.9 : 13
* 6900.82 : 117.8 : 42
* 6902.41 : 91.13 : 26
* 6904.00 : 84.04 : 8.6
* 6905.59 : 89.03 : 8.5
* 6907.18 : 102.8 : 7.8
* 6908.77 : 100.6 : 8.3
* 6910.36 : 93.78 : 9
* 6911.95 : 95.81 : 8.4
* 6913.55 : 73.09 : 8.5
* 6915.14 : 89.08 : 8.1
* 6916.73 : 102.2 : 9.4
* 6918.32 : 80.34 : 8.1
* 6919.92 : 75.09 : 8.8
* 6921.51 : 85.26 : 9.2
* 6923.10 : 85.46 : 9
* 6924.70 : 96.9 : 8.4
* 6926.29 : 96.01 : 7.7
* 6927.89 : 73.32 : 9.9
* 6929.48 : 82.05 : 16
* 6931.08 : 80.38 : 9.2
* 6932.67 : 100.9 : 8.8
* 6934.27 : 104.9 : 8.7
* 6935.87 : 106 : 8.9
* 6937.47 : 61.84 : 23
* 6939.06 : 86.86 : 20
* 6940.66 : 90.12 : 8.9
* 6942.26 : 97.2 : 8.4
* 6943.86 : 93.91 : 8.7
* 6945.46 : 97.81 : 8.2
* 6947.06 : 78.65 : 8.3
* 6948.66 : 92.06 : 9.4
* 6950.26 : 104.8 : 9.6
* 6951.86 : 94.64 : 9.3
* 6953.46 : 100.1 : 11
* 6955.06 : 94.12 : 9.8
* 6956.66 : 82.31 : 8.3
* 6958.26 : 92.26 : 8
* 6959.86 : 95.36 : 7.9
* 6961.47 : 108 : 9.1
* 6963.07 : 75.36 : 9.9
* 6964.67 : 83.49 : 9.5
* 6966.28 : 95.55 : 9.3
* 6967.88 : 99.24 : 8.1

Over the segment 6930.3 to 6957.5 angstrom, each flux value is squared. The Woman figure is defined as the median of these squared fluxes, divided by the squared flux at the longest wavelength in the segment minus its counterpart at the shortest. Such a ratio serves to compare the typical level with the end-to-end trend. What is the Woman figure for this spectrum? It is 28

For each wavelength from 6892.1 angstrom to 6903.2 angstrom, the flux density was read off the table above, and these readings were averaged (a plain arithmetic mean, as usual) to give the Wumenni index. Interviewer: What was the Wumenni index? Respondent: 97.2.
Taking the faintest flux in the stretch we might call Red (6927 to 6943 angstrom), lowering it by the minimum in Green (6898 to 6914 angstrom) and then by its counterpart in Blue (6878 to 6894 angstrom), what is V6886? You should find -88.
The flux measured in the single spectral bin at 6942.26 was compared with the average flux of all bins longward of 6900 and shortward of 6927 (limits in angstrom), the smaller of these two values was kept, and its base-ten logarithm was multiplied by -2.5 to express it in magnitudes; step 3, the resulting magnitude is -4.91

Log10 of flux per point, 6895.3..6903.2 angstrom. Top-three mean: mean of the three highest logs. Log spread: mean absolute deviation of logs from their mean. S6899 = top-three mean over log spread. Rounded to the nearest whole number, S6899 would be 48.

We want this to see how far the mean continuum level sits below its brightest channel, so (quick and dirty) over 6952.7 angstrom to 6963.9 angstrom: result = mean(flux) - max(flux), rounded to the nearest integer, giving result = -15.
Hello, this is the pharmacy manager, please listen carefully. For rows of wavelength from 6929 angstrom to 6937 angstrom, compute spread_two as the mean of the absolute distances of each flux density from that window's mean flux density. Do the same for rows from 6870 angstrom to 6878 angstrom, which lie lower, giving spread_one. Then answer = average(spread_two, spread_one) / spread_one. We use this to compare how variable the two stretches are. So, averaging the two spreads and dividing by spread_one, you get 1.11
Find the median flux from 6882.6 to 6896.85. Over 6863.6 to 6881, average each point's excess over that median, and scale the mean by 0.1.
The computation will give -1.2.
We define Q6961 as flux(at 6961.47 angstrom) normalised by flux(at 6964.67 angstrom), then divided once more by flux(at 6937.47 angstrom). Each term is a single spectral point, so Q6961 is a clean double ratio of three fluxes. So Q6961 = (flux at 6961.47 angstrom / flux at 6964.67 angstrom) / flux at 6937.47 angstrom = 0.021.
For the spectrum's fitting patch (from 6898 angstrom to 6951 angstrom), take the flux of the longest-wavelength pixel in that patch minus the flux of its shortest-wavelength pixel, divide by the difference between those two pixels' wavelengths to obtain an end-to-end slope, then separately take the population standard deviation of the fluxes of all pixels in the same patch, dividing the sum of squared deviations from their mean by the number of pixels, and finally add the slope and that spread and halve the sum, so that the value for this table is 6.0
